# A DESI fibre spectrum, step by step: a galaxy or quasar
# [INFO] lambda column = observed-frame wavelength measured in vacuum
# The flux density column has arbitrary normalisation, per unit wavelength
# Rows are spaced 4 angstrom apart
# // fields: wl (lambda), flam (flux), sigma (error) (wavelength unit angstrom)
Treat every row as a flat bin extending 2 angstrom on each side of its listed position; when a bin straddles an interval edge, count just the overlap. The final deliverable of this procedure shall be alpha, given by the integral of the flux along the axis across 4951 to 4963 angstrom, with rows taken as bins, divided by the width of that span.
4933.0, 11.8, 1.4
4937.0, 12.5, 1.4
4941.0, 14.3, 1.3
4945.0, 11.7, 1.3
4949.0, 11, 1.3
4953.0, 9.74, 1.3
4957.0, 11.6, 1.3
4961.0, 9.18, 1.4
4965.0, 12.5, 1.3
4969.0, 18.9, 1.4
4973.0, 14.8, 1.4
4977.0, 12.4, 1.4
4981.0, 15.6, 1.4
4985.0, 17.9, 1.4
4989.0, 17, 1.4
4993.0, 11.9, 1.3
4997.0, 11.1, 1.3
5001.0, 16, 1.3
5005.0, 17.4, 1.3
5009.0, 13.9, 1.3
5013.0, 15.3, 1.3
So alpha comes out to 10.2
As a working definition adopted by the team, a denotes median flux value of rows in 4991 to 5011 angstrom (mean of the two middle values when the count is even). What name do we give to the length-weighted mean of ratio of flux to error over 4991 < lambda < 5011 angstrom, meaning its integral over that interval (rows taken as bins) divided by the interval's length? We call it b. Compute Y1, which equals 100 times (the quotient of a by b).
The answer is 129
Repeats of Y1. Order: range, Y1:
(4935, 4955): 130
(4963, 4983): 138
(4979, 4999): 145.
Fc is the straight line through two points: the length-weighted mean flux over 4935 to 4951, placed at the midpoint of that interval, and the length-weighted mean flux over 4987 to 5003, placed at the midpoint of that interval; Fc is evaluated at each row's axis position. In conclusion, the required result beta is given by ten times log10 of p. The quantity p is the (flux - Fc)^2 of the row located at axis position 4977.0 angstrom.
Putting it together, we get 0.3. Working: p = 1.1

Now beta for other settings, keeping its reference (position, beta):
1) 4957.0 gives 1.7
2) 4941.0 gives 6.0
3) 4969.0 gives 15.1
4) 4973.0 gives 3.4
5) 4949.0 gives 3.9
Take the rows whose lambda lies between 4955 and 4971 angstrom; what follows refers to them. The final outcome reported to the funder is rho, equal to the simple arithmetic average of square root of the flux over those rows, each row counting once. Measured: 3.6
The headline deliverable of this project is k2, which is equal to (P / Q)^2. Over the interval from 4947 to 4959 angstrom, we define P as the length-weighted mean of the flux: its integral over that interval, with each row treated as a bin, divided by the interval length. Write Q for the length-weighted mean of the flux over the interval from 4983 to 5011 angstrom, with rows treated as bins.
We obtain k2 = 0.51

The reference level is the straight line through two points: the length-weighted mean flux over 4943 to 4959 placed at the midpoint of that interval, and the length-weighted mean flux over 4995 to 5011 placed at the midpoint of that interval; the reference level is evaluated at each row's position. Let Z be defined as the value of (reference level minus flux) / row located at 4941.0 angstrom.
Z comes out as -4.0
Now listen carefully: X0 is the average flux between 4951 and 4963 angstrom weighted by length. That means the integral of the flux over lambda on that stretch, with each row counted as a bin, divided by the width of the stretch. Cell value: 10.2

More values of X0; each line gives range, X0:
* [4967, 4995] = 15.5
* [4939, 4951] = 12.3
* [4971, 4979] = 13.6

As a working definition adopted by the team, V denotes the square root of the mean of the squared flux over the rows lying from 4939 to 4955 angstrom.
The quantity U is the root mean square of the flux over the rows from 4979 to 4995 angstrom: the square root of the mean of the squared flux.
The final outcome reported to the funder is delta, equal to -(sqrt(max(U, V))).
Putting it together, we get -3.97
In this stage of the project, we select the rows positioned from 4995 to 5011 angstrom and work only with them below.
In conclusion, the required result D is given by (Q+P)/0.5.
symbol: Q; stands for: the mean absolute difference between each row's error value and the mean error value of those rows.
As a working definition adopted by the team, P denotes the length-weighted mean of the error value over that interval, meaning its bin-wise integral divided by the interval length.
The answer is 2.60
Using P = 1.30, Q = 0.000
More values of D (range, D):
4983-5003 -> 2.78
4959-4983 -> 2.82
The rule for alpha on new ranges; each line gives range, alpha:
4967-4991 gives 16.1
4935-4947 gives 12.8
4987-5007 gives 14.7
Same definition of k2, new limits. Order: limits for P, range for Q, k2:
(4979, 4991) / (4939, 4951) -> 1.86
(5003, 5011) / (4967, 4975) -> 0.86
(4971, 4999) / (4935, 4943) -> 1.15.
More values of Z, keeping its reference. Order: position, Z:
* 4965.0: -0.5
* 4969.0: -6.6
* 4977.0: 0.4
